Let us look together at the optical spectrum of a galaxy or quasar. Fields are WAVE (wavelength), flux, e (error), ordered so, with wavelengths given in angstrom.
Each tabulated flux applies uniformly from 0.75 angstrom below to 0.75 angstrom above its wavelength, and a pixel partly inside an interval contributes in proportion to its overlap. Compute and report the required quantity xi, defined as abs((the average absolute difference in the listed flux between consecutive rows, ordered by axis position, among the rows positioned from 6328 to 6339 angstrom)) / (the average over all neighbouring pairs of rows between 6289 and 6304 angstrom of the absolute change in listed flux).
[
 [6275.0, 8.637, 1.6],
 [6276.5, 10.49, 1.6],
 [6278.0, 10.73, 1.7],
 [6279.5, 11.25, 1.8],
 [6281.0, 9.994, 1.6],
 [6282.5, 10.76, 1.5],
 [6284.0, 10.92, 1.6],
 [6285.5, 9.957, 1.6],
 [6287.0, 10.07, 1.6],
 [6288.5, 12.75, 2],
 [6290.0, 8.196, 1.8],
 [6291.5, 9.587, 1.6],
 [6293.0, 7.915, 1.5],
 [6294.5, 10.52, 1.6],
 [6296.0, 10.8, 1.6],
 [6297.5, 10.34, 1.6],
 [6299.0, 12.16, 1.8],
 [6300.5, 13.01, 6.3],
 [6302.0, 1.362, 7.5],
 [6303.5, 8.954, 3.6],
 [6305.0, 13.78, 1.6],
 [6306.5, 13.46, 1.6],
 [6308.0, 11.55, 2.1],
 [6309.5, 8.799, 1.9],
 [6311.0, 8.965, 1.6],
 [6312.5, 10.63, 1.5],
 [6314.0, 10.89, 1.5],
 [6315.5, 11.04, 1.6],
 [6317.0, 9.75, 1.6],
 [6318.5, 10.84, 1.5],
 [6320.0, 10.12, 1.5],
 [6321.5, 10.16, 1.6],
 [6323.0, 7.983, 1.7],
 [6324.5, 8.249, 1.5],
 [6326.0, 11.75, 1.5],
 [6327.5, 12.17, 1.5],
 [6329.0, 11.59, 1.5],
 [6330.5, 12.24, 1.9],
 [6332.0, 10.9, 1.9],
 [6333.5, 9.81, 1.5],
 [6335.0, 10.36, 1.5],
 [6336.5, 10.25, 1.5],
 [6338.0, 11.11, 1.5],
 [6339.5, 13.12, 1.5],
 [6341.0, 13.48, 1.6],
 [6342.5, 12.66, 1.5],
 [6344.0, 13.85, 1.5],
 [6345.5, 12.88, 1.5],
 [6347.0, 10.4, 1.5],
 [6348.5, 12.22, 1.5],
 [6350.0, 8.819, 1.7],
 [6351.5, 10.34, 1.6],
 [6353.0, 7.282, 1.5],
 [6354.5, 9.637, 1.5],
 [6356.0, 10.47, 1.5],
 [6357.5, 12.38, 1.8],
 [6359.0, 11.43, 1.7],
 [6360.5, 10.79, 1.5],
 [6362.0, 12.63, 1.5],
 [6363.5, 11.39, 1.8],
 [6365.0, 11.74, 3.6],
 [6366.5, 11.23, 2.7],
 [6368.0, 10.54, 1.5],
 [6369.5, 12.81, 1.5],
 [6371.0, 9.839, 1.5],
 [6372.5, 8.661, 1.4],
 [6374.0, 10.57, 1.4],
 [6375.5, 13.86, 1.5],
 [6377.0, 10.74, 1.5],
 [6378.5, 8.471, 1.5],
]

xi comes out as 0.2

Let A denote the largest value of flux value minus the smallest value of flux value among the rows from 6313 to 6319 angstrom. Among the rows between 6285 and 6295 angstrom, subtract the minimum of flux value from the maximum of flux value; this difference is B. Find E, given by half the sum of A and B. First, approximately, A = 1.3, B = 4.8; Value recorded 3.1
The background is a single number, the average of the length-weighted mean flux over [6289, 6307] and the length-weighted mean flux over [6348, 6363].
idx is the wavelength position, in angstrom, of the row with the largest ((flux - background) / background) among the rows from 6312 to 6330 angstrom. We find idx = 6327.5 angstrom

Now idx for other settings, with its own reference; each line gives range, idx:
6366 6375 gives 6369.5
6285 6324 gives 6305.0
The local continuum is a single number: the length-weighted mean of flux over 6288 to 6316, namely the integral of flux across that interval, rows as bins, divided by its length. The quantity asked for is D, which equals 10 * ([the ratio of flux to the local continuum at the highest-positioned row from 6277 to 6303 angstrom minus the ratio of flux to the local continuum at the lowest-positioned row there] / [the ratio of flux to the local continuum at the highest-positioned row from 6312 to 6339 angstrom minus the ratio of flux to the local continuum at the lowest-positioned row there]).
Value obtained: -195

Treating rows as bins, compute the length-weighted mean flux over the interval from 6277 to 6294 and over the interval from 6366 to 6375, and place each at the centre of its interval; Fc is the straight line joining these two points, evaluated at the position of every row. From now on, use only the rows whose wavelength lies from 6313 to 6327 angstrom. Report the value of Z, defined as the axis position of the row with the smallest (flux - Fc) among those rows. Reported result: 6323.0 angstrom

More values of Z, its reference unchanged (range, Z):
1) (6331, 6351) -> 6350.0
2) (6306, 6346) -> 6323.0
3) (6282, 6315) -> 6302.0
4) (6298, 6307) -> 6302.0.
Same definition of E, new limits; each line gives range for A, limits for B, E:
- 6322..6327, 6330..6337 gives 3.1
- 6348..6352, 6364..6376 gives 4.3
